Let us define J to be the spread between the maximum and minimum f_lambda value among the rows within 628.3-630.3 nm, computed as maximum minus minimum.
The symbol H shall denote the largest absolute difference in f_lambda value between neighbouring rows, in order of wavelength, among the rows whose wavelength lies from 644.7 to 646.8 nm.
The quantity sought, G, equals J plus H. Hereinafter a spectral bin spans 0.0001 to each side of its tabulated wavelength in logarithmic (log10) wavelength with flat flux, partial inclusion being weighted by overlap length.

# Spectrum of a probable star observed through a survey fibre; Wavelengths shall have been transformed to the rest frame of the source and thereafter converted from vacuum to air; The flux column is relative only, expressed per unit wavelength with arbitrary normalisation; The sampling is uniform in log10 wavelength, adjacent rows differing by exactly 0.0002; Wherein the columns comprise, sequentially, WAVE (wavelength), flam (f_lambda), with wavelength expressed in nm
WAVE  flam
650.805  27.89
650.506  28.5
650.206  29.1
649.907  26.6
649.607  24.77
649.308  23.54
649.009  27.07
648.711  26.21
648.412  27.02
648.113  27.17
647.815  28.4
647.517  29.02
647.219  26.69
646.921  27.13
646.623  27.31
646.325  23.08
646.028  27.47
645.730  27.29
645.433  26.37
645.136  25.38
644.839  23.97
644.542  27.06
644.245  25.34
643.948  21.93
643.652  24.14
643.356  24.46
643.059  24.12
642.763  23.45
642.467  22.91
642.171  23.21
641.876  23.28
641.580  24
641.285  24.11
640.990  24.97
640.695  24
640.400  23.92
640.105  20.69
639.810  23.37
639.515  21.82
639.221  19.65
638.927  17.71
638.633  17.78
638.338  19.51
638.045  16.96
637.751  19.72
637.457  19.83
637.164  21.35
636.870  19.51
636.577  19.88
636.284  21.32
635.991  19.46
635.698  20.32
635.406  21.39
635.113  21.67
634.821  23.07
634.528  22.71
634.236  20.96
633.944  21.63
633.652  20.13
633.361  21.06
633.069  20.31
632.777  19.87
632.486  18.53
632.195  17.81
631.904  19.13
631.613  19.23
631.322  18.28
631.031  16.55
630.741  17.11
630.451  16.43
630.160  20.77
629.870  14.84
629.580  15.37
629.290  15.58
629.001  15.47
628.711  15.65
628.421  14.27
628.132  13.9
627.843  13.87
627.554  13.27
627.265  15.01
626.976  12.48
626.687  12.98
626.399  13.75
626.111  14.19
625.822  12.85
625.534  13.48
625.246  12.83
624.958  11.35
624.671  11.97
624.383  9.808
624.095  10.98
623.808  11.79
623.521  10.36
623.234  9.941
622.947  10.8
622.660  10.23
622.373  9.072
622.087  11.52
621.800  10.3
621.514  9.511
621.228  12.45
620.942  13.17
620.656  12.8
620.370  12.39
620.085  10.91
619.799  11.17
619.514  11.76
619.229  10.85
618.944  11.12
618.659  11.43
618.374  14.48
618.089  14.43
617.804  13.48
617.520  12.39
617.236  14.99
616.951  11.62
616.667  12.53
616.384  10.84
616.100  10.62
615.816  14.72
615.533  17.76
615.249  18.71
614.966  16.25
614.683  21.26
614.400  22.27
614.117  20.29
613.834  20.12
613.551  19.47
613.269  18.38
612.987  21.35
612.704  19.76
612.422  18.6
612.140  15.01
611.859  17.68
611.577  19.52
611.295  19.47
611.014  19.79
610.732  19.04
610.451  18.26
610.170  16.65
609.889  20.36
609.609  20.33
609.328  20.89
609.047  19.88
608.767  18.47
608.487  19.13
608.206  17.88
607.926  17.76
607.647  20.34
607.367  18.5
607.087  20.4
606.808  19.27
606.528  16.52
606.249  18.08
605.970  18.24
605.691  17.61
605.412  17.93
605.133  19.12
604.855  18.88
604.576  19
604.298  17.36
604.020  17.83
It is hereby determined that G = 10.9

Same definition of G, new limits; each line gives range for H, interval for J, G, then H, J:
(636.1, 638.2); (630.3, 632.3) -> 5.6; 2.8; 2.8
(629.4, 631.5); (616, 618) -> 10.3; 5.9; 4.4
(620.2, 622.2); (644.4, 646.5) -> 7.3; 2.9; 4.4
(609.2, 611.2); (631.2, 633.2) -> 6.2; 3.7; 2.5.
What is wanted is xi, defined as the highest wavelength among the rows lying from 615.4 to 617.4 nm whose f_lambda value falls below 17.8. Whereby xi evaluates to 617.236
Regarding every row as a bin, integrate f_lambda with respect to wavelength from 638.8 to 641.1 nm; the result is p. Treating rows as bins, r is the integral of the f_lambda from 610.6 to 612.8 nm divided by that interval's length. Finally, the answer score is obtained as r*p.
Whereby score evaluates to 941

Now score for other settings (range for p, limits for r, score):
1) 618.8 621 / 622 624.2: 272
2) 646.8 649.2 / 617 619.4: 840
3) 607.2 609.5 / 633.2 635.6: 948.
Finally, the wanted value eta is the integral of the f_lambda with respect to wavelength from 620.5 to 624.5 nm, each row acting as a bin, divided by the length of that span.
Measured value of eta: 11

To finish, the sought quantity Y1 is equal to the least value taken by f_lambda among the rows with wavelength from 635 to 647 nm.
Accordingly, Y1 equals 16.96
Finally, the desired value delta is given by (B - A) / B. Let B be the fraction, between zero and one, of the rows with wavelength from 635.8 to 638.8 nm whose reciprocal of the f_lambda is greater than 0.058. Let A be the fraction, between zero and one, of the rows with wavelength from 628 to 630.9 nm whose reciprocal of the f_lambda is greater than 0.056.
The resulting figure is -8.0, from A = 0.90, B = 0.10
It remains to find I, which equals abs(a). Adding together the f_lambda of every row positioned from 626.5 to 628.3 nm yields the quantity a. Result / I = 82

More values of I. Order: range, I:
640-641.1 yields 94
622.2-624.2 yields 73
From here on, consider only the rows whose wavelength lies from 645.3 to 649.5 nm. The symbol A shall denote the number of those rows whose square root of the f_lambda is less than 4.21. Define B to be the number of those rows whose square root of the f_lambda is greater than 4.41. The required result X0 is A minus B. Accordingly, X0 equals -14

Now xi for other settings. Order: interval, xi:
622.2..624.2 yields 624.095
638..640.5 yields 638.927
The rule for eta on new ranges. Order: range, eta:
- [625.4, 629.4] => 14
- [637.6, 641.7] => 21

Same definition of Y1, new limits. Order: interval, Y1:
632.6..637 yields 19.46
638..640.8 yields 16.96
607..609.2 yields 17.76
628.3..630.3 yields 14.27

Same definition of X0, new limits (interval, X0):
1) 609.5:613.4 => -4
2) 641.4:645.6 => -14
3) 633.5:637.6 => -14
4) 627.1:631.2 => 12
